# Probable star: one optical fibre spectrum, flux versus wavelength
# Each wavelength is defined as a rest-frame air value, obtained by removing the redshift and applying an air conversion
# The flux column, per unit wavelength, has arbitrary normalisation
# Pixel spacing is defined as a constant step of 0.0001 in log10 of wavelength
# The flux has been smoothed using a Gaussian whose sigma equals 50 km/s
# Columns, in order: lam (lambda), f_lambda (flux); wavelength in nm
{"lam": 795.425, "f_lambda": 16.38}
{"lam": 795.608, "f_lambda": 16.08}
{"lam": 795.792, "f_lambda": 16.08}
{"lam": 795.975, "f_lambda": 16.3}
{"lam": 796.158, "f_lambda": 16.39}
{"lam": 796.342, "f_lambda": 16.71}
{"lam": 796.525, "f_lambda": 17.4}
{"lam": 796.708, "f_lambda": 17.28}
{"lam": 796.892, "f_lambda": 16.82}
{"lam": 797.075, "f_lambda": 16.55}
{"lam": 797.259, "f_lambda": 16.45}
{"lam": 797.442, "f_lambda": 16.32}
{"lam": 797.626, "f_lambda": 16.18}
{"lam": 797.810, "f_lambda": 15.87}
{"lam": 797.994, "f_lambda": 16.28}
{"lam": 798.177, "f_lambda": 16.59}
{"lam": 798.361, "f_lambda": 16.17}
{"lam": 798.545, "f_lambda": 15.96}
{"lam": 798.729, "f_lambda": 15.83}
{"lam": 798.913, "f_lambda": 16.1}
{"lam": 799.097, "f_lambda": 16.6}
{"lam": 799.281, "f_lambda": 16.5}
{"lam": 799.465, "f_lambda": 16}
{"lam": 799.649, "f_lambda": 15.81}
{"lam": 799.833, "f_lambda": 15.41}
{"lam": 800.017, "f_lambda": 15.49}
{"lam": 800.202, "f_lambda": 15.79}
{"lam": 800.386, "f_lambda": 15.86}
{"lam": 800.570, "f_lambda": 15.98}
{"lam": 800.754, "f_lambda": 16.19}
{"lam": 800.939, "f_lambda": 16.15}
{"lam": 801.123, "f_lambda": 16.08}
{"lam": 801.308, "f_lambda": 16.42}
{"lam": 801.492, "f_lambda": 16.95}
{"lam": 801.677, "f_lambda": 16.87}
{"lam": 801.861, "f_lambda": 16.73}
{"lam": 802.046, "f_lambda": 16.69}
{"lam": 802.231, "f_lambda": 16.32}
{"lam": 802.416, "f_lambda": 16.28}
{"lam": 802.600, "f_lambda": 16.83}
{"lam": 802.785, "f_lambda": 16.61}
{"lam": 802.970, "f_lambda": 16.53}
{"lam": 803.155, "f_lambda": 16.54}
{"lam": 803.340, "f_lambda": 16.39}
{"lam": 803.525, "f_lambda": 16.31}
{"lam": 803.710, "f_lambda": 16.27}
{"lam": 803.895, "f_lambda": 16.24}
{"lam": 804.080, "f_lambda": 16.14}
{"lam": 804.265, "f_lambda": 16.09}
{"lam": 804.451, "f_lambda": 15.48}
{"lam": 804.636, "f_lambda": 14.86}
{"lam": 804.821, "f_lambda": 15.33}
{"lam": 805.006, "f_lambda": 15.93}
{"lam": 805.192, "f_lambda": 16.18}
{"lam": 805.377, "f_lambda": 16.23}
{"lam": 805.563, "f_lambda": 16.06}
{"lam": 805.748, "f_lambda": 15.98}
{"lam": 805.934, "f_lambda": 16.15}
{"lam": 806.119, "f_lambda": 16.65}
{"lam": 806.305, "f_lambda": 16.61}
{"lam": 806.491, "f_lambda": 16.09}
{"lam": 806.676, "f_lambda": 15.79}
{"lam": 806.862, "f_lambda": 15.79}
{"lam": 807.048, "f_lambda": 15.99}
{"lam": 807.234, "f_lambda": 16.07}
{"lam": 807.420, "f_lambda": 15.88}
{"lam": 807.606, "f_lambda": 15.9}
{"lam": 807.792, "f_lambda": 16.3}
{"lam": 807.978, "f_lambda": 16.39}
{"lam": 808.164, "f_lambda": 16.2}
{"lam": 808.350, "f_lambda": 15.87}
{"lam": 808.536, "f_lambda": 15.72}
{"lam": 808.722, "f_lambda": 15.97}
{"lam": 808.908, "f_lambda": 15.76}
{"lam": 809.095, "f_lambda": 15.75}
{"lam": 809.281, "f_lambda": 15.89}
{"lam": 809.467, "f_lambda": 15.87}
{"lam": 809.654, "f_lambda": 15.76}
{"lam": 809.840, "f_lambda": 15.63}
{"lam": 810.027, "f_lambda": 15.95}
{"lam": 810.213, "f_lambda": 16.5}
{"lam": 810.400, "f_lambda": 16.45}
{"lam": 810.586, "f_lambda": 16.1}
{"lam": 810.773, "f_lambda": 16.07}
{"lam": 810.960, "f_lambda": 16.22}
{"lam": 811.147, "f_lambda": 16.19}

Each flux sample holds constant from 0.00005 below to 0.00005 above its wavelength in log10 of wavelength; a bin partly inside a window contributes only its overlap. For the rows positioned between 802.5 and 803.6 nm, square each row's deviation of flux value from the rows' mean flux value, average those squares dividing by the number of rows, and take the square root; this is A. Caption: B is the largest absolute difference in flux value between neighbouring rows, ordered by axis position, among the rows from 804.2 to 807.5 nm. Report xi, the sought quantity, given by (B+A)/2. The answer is 0.39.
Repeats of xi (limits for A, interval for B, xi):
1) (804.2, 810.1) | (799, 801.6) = 0.43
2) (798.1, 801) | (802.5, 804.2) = 0.28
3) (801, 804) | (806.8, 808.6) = 0.32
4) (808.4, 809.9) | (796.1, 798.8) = 0.40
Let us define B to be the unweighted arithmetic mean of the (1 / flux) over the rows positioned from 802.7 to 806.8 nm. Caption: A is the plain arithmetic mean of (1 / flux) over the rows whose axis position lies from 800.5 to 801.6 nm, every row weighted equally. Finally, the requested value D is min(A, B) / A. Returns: 1.00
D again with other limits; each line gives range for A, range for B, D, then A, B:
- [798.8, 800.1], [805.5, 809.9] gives 1.00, 0.0626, 0.0625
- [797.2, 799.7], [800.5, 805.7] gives 1.00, 0.0618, 0.0616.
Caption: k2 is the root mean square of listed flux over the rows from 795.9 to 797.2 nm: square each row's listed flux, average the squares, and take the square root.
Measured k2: 16.8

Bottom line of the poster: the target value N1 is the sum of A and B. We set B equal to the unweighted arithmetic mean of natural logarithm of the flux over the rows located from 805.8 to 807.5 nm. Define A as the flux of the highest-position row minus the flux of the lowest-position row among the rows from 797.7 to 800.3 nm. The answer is 2.70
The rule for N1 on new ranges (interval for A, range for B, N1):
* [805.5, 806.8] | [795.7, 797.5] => 2.54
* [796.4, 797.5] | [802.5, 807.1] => 1.70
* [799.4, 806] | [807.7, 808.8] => 2.93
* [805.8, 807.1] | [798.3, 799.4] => 2.62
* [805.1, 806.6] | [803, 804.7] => 2.68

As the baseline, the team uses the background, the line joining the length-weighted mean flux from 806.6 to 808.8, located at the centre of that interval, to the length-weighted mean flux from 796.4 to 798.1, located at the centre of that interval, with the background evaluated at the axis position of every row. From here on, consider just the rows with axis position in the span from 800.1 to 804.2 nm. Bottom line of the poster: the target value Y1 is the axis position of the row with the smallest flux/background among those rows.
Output 800.202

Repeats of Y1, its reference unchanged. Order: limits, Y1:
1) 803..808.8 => 804.636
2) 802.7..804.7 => 804.636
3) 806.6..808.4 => 806.676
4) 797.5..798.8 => 797.810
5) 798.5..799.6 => 798.729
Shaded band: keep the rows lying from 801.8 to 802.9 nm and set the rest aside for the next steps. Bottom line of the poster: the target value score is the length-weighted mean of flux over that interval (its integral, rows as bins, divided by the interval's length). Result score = 16.6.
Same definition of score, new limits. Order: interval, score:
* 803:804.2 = 16.3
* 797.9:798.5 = 16.3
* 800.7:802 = 16.5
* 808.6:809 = 15.9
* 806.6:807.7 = 15.9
